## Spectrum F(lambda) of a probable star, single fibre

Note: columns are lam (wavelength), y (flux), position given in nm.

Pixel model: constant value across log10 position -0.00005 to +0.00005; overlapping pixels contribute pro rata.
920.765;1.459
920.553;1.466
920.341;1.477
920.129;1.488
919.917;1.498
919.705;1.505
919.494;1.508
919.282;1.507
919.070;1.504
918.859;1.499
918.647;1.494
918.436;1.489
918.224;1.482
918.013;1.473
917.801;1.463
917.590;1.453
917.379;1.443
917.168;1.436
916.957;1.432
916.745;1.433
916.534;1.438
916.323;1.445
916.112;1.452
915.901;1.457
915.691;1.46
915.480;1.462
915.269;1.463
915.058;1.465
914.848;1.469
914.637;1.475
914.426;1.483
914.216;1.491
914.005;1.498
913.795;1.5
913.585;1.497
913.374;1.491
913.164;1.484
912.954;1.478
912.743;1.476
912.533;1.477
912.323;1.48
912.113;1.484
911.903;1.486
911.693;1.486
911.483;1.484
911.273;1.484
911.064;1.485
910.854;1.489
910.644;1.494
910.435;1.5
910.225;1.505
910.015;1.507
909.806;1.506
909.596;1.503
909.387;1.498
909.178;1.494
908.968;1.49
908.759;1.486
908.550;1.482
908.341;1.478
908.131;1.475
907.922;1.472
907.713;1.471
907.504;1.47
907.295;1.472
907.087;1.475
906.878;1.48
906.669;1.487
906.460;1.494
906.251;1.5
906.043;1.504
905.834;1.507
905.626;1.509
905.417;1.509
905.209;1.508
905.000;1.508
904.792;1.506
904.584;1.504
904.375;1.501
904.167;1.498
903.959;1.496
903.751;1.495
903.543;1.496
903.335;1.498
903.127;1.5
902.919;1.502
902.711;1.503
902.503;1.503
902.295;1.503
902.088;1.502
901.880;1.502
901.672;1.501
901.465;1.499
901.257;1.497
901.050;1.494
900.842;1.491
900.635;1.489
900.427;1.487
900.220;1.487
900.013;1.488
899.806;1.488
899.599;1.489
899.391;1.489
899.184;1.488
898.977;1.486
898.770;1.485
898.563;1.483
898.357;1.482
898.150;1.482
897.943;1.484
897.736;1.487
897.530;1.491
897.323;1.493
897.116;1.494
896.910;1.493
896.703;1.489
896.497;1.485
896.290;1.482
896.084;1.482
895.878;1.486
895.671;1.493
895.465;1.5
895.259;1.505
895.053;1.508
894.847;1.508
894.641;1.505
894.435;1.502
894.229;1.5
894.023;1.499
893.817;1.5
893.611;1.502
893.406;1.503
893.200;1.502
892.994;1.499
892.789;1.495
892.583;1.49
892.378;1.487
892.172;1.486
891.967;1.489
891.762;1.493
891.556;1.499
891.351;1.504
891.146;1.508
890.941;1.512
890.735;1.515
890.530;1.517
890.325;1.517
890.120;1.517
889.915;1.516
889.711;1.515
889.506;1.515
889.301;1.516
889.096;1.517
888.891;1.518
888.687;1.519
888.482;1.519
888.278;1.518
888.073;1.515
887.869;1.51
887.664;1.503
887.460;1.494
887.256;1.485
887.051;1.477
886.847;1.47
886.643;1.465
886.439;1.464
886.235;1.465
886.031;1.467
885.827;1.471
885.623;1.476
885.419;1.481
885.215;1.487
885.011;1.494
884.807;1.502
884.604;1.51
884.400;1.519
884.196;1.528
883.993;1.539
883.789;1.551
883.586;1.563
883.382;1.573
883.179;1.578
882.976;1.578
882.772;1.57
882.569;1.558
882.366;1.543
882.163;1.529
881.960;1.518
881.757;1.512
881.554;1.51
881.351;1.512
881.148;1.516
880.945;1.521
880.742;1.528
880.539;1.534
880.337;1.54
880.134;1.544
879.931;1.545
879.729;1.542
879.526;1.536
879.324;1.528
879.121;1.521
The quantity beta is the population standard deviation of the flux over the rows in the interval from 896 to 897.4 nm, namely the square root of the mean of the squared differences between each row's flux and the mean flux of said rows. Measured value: 0.005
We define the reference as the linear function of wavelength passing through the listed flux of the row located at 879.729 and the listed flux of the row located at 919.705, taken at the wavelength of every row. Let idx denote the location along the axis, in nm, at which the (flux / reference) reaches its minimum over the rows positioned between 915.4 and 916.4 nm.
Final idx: 916.323 nm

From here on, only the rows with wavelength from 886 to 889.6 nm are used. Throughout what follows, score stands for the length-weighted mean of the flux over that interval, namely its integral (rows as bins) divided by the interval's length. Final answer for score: 1.50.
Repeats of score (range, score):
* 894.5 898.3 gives 1.49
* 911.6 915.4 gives 1.48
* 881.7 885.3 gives 1.54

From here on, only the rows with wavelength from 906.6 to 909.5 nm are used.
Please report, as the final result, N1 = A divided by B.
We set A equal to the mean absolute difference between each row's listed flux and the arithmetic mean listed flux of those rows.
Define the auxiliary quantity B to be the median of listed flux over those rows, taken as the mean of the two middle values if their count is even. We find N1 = 0.005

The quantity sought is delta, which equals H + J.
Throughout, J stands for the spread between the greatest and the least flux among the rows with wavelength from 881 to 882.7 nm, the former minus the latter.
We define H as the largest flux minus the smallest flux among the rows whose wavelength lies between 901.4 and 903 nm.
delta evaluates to 0.05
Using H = 0.004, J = 0.048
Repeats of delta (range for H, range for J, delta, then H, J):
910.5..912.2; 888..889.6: 0.01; 0.010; 0.004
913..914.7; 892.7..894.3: 0.03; 0.025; 0.008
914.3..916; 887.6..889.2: 0.04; 0.026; 0.016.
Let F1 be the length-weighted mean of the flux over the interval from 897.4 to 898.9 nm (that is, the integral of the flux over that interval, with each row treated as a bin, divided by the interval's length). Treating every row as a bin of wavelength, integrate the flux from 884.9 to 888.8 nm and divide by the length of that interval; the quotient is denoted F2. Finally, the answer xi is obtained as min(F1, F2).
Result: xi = 1.49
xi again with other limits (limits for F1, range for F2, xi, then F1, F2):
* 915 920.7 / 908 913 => 1.47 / 1.47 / 1.49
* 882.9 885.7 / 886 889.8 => 1.50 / 1.53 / 1.50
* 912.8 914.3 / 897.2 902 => 1.49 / 1.49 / 1.49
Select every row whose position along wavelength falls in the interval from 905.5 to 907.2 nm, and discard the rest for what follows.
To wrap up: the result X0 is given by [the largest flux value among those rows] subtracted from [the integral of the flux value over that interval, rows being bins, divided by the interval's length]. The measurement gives -0.0142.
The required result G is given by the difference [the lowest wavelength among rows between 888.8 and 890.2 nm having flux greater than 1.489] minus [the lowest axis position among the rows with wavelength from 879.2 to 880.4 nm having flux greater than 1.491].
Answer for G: 9.57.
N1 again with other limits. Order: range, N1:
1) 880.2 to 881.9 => 0.006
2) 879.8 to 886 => 0.016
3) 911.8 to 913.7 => 0.004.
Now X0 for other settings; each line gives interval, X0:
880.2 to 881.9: -0.0182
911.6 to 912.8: -0.0040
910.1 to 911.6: -0.0134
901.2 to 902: -0.0030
